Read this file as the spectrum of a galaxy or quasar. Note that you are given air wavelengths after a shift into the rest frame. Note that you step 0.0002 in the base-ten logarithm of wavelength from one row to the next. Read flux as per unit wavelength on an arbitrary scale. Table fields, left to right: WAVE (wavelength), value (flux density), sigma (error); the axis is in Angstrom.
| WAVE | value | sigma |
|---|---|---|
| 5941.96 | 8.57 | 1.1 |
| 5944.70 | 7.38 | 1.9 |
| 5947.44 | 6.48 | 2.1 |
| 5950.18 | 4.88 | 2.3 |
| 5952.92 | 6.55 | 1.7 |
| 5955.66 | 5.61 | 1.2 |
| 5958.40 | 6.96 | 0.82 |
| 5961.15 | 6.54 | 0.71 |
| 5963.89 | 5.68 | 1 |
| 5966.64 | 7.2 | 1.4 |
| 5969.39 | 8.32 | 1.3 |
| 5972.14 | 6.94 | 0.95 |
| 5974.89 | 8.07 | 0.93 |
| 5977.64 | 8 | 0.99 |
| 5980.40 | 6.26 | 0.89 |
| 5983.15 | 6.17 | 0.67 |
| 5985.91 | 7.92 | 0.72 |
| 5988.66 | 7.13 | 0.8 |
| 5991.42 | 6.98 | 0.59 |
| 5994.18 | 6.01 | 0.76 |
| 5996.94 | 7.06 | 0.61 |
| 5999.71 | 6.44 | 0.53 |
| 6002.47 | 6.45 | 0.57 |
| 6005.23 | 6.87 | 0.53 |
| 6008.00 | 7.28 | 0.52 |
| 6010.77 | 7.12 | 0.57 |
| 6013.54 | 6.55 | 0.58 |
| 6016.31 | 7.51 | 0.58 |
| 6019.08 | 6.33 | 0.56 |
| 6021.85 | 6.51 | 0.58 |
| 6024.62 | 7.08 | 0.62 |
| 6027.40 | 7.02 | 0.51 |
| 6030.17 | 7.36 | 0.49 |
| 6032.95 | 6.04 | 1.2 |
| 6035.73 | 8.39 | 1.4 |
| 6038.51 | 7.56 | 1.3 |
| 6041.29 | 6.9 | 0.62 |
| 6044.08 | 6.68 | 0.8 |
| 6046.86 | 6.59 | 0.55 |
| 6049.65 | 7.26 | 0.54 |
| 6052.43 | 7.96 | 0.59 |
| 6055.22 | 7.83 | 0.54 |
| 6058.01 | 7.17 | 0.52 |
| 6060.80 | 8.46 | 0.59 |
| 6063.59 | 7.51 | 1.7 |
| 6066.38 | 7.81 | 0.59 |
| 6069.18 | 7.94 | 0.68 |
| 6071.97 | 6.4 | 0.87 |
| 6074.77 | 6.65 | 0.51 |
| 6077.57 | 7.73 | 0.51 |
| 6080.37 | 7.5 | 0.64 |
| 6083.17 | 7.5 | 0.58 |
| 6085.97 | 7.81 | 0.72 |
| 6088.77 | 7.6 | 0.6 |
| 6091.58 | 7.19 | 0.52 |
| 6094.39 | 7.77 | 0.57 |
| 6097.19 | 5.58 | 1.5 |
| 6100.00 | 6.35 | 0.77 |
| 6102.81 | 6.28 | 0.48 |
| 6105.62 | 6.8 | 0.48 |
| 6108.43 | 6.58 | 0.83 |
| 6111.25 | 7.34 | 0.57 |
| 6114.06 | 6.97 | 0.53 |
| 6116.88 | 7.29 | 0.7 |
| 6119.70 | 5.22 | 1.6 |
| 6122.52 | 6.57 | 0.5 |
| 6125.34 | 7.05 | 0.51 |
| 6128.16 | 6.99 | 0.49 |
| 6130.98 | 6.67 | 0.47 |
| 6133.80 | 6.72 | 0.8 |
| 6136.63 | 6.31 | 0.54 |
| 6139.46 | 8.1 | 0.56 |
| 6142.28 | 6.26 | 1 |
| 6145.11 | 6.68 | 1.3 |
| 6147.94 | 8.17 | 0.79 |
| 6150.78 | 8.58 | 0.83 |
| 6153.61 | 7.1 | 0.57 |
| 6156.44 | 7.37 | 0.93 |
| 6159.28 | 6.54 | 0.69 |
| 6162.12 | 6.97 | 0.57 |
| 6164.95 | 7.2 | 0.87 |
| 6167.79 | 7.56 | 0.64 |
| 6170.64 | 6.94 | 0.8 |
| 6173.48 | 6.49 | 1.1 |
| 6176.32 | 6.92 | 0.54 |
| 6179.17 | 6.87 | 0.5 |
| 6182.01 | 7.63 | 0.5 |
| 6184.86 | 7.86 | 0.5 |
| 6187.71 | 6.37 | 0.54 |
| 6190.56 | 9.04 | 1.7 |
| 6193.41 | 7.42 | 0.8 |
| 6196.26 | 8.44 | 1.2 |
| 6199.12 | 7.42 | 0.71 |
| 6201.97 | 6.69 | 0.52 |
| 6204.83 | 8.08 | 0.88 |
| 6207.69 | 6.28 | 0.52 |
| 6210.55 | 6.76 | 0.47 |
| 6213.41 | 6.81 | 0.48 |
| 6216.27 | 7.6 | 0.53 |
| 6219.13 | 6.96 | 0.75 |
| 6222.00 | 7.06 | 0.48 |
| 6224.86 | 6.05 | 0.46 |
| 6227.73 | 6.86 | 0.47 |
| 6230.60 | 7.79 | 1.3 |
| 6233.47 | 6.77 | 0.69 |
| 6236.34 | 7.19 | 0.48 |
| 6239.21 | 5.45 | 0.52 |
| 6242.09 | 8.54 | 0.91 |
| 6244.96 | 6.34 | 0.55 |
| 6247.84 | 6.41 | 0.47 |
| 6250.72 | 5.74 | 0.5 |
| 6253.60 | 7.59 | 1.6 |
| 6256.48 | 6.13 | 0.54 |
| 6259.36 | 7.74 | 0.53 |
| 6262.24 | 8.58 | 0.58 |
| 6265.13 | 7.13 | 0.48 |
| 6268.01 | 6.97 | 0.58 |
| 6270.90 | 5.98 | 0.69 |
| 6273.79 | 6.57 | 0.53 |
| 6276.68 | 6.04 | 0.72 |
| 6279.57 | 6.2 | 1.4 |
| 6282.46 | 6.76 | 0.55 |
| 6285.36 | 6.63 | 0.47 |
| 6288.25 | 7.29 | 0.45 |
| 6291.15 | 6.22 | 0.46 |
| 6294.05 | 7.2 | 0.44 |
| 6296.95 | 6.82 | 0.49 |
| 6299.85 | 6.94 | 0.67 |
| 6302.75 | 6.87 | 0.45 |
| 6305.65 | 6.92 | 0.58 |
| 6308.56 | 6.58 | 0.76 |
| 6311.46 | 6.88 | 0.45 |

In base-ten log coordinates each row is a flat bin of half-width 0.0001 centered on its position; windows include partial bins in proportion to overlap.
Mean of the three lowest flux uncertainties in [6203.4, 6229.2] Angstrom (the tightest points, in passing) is 0.467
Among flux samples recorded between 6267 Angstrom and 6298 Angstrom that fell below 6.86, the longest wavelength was 6296.95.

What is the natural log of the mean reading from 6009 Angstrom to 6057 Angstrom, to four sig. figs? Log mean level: 1.960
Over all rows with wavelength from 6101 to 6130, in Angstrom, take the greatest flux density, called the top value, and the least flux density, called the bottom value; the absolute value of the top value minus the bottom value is 2.1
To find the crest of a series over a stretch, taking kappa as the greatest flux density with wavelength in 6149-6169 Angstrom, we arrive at 8.58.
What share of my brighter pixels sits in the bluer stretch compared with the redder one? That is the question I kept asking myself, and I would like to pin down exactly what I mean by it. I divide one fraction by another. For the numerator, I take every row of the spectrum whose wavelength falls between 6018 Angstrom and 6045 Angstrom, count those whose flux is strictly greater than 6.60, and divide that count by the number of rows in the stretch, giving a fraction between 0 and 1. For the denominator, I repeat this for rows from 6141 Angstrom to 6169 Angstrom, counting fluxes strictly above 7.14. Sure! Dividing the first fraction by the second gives 1.4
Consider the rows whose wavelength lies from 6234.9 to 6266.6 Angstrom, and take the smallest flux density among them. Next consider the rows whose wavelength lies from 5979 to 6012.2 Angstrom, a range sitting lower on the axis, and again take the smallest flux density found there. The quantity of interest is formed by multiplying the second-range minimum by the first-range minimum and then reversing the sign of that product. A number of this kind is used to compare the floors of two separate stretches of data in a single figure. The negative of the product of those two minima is -33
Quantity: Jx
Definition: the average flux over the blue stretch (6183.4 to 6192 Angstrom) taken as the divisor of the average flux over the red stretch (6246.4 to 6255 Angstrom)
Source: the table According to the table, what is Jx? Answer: 0.85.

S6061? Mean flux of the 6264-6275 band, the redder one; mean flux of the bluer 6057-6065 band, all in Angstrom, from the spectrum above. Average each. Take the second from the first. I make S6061 -1.1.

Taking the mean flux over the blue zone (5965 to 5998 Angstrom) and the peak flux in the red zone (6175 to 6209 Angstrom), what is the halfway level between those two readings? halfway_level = 8.1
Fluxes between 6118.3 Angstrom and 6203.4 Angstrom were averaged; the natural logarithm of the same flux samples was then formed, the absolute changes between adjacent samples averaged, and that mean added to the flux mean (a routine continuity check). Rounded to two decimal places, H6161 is 7.25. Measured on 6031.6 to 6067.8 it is 7.50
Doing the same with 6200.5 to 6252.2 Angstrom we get 7.00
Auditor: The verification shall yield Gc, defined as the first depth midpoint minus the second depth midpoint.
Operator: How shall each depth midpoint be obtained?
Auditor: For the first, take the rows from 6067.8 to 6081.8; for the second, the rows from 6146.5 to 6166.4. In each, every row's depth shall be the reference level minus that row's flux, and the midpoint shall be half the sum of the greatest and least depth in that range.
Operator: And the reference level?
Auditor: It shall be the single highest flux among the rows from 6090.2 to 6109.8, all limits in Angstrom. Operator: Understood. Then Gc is 0.39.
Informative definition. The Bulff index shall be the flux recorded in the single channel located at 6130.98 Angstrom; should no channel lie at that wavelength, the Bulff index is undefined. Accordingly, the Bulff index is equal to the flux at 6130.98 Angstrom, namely 6.67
